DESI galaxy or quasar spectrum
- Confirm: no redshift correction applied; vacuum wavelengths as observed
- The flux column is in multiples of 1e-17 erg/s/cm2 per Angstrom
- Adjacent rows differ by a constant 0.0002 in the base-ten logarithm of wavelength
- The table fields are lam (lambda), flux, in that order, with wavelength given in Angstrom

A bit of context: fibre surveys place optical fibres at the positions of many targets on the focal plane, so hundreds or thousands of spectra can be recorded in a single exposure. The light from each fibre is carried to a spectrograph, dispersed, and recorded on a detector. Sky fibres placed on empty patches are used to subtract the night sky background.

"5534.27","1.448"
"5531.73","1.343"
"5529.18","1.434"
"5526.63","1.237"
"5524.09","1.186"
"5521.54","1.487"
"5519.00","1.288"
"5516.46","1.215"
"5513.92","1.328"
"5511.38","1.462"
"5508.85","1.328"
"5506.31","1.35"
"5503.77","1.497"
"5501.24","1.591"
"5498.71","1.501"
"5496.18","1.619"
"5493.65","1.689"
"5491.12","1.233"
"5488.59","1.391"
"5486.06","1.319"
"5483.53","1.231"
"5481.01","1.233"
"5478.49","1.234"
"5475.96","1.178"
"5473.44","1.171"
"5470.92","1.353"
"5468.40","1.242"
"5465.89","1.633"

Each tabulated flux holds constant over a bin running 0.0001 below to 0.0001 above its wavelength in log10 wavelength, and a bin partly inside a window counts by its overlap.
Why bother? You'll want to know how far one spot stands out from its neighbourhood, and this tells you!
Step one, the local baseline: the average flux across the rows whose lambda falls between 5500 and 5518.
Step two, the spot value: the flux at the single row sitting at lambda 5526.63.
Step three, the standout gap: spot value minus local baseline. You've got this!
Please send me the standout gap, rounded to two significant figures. -0.16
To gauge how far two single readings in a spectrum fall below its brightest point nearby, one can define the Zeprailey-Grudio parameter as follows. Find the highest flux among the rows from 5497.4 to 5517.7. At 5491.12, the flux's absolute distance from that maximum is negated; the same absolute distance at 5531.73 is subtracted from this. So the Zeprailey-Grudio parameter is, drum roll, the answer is -0.61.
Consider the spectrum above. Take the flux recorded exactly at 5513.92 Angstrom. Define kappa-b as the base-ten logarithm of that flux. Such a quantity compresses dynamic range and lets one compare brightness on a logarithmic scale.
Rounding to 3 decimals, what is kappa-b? 0.123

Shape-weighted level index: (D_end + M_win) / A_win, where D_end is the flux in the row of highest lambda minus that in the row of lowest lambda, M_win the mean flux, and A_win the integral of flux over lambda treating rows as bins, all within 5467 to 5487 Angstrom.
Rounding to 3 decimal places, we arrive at 0.053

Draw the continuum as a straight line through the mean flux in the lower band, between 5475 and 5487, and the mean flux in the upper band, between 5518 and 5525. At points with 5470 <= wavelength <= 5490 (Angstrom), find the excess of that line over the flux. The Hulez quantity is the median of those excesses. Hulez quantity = 0.00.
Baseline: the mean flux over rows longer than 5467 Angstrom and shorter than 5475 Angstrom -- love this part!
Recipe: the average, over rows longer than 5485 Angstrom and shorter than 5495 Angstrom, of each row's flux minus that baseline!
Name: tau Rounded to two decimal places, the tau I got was 0.15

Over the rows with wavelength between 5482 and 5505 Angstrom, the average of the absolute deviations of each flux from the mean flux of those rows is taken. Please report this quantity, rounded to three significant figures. 0.141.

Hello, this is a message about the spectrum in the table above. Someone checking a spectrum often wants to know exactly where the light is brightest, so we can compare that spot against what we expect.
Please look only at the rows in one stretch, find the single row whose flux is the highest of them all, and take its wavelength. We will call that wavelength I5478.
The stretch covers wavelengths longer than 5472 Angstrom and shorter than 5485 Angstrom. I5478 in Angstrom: 5478.49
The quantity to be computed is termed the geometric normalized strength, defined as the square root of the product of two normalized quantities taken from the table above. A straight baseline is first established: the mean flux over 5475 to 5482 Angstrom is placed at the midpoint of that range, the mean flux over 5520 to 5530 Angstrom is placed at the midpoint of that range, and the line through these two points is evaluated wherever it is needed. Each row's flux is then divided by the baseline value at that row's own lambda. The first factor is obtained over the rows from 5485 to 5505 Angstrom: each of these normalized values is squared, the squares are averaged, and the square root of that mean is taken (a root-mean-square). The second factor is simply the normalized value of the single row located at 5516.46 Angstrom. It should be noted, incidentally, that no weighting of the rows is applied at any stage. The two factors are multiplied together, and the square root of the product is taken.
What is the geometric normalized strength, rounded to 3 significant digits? 1.05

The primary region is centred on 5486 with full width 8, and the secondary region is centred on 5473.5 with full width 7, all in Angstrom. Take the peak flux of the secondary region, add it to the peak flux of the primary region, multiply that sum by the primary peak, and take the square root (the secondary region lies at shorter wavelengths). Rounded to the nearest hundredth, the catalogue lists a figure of 1.95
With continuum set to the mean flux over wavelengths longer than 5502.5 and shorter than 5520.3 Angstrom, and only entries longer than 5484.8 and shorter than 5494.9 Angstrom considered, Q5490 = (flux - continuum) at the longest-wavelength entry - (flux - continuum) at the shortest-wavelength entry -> 0.37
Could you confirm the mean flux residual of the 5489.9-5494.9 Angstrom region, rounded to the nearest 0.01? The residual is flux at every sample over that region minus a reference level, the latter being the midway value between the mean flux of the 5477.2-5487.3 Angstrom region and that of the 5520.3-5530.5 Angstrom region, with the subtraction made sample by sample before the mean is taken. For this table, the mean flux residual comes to 0.17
